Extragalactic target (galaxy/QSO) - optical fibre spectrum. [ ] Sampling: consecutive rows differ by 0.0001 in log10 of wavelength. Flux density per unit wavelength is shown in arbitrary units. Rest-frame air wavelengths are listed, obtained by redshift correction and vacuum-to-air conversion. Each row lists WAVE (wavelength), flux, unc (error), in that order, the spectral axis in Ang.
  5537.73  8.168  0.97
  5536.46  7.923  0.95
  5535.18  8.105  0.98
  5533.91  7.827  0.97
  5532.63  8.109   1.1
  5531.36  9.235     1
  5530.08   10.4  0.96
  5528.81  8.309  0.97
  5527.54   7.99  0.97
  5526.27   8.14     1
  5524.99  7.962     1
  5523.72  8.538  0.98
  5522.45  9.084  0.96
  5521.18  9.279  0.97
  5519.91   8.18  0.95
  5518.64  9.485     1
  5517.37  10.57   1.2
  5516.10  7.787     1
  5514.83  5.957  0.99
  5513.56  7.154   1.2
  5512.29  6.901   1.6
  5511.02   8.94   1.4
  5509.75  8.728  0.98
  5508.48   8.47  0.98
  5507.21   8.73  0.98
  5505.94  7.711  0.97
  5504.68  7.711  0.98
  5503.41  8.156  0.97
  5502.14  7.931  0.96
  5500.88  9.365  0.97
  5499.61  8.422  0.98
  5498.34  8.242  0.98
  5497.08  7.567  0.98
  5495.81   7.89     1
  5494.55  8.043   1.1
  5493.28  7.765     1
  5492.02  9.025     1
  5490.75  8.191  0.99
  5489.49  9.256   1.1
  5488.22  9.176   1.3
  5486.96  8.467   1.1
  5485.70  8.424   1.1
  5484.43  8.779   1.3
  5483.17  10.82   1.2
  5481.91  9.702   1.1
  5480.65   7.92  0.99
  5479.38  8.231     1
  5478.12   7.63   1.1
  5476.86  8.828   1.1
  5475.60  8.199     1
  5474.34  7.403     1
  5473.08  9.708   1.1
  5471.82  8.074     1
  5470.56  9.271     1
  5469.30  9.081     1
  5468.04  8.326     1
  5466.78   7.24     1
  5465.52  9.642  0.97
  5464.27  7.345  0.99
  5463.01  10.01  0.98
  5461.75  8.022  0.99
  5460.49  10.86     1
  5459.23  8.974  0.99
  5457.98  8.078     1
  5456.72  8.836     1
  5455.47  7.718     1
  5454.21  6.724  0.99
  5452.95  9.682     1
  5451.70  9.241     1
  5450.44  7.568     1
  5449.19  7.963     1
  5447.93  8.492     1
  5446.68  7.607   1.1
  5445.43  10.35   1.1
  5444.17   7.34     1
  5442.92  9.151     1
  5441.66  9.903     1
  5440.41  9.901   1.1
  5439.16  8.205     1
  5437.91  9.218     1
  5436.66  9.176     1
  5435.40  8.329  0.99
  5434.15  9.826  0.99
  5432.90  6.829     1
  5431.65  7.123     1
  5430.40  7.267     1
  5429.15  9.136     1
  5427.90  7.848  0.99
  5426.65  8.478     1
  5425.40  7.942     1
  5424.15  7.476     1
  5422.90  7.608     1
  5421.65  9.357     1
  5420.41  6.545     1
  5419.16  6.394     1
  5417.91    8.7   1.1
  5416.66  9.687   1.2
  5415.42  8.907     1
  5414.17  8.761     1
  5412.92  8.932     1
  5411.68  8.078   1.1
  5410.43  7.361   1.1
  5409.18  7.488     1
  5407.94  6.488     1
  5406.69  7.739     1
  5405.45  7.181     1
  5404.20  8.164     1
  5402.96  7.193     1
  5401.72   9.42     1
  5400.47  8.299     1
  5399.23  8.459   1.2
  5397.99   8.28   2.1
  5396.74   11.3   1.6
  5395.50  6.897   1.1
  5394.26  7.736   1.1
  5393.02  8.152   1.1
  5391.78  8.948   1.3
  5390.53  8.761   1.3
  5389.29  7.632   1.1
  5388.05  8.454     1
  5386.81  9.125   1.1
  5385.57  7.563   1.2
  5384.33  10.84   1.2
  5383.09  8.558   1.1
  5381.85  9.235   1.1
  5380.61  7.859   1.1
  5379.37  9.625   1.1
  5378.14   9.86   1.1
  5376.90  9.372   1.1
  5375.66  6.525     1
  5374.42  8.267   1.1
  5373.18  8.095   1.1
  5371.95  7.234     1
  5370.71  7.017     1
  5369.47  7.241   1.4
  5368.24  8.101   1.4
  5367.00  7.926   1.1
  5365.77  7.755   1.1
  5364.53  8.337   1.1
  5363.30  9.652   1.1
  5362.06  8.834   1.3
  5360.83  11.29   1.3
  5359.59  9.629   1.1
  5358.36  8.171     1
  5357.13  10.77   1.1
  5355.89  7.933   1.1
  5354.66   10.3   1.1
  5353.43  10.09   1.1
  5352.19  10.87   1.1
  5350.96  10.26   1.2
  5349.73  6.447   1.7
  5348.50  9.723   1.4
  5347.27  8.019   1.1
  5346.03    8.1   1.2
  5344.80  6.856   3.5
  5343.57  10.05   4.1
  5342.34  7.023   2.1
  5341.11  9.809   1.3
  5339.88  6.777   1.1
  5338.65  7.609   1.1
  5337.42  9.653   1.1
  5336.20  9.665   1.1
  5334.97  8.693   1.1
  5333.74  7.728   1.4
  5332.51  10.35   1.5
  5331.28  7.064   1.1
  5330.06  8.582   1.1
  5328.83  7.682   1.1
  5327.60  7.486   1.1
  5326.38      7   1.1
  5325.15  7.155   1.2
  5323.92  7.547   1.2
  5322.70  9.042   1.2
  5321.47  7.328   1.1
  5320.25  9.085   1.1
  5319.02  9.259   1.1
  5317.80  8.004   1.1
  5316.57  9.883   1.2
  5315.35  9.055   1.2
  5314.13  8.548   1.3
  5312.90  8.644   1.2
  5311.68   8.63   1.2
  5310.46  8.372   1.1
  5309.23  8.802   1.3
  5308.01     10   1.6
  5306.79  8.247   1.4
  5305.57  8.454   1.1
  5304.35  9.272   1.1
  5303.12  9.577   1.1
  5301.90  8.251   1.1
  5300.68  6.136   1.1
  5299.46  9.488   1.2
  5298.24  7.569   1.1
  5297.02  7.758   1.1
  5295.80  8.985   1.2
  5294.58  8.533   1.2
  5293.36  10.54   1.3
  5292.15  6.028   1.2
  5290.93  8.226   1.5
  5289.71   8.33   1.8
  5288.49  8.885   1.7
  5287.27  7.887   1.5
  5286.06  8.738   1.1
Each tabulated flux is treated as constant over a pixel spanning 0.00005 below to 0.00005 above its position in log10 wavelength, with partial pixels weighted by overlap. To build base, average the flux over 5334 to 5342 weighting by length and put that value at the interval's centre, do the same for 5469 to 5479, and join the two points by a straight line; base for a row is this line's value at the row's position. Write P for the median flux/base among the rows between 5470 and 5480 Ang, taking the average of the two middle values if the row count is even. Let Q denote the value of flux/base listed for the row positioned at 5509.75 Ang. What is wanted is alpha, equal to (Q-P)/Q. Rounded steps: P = 0.97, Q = 1.03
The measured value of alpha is 0.06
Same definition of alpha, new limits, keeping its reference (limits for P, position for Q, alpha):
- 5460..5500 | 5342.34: -0.21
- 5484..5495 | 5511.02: 0.05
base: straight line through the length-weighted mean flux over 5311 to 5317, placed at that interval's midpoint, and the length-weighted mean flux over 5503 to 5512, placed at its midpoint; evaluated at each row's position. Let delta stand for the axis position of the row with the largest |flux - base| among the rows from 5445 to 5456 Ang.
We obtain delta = 5445.43 Ang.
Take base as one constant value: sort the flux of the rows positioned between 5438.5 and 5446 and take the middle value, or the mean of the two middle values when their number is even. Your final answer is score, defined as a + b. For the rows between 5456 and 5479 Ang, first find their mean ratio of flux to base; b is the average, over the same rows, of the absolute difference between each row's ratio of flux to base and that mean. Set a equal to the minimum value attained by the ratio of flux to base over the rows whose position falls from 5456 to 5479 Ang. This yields 0.85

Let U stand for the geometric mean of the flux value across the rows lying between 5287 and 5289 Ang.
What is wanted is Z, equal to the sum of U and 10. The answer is 18.4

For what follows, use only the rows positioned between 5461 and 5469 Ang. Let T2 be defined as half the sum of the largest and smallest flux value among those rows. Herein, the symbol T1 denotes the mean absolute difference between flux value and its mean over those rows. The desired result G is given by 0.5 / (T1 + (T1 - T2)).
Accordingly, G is -0.074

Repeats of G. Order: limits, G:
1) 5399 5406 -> -0.071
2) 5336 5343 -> -0.087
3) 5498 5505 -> -0.064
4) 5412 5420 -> -0.076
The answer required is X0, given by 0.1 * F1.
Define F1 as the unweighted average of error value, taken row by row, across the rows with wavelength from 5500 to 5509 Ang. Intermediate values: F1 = 0.97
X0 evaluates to 0.097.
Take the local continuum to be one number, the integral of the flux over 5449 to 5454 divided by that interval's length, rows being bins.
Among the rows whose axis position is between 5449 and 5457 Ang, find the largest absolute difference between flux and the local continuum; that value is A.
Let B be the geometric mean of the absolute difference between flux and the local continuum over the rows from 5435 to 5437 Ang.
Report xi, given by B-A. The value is -1.4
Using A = 1.8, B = 0.4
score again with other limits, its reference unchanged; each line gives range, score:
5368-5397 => 0.78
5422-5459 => 0.80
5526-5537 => 0.89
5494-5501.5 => 0.84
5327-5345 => 0.83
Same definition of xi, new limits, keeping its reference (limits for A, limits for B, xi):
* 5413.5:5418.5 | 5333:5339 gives -0.5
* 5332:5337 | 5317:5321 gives -1.2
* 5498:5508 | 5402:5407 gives 0.0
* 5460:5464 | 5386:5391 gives -2.0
